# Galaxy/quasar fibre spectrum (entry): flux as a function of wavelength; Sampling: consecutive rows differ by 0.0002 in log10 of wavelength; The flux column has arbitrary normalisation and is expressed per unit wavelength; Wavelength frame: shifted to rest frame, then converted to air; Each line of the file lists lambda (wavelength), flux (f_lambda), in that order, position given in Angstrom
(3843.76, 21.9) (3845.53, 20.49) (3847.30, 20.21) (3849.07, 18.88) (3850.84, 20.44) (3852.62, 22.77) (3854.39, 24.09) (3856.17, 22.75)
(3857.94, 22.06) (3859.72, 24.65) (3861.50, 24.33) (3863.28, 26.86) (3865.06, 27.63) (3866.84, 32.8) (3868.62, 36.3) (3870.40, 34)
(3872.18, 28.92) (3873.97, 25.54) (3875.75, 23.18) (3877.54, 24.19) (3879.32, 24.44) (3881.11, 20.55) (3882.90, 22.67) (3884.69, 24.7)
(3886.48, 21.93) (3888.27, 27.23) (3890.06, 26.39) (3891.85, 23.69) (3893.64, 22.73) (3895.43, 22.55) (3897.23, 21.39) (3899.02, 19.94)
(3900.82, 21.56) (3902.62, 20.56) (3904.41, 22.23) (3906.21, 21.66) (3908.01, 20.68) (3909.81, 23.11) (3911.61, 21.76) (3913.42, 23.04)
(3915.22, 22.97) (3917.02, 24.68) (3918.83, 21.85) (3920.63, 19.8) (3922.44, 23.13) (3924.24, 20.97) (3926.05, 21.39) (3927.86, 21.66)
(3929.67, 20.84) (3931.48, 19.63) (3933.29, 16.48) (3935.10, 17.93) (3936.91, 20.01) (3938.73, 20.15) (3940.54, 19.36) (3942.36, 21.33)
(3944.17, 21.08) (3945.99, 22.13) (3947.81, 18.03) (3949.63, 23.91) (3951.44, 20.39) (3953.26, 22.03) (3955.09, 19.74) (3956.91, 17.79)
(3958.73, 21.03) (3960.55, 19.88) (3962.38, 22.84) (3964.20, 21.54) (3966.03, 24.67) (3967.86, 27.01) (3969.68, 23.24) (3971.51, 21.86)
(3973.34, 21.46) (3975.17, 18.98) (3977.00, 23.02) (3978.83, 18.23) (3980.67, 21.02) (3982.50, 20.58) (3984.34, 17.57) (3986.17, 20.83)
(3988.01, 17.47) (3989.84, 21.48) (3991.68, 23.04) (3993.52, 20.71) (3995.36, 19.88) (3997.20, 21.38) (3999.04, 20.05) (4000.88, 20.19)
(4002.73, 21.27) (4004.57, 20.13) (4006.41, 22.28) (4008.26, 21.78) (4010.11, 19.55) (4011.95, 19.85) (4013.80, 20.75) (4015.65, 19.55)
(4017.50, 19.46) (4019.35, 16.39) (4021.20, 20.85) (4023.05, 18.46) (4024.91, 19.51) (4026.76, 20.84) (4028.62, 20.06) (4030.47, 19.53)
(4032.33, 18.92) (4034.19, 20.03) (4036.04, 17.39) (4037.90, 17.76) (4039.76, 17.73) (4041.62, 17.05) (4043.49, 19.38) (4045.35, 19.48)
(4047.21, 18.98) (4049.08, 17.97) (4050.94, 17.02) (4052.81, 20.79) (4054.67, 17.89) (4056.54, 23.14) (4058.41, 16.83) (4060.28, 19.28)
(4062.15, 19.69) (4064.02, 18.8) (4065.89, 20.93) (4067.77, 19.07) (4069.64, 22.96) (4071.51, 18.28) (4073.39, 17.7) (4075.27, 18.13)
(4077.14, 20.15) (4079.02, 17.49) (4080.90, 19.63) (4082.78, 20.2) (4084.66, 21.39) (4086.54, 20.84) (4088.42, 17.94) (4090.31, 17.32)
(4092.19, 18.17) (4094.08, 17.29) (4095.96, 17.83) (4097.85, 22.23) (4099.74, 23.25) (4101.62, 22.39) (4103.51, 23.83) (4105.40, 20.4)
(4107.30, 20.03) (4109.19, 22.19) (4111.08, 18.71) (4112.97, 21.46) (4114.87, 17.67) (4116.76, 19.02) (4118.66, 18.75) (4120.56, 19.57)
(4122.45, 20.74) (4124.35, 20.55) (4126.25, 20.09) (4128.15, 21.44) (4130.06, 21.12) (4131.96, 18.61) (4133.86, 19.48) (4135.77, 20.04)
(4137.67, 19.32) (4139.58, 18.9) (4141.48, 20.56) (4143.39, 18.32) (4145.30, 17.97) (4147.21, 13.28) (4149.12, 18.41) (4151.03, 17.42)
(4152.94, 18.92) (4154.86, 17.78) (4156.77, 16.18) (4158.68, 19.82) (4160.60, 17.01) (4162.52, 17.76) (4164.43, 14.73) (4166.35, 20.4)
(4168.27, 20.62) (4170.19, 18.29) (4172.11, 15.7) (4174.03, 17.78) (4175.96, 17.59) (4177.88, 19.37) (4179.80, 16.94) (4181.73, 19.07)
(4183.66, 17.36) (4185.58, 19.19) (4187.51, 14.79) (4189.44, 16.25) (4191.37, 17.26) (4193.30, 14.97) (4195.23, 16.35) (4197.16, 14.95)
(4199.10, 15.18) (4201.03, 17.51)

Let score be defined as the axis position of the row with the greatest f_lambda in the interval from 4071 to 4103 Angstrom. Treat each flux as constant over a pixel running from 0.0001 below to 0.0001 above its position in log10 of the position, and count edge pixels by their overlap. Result 4099.74 Angstrom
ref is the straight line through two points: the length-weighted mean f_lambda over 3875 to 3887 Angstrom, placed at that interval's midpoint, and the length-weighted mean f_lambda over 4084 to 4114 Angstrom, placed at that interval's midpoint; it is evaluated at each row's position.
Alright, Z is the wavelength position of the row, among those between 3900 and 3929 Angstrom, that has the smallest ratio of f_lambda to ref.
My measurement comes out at 3920.63 Angstrom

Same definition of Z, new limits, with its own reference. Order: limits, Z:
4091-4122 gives 4094.08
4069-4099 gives 4090.31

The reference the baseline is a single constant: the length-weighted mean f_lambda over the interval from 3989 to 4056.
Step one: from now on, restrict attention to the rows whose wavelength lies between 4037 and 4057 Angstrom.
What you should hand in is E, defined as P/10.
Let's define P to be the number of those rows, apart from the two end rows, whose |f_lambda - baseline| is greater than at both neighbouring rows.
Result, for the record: 0.20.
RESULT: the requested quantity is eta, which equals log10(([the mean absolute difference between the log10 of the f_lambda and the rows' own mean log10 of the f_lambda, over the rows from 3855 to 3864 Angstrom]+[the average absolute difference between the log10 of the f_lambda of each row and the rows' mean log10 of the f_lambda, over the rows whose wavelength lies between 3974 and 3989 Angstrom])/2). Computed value -1.51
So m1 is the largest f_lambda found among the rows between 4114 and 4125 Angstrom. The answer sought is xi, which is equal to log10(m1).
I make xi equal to 1.317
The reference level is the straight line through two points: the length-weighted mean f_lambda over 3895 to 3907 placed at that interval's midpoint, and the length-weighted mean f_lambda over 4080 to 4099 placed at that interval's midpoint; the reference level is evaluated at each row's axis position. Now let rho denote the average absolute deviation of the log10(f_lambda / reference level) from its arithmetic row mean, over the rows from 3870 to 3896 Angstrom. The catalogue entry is 0.0391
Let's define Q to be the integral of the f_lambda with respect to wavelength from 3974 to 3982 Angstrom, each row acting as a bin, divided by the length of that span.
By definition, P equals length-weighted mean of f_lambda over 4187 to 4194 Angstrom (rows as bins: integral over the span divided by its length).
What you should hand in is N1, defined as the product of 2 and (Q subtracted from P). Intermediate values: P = 15.9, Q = 20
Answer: -8.9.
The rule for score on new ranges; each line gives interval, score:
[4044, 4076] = 4056.54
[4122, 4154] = 4128.15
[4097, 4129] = 4103.51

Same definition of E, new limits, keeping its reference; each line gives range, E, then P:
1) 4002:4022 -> 0.30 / 3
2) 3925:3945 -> 0.40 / 4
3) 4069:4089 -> 0.30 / 3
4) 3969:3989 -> 0.20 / 2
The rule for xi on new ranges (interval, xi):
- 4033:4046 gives 1.302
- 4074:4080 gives 1.304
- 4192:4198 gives 1.214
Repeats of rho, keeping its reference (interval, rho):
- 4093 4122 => 0.0380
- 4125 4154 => 0.0298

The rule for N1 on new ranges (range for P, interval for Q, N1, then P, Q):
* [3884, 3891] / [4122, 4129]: 8.8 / 25.1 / 21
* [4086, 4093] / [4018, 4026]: -0.9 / 18.4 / 19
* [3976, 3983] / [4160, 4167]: 6.6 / 20.7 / 17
